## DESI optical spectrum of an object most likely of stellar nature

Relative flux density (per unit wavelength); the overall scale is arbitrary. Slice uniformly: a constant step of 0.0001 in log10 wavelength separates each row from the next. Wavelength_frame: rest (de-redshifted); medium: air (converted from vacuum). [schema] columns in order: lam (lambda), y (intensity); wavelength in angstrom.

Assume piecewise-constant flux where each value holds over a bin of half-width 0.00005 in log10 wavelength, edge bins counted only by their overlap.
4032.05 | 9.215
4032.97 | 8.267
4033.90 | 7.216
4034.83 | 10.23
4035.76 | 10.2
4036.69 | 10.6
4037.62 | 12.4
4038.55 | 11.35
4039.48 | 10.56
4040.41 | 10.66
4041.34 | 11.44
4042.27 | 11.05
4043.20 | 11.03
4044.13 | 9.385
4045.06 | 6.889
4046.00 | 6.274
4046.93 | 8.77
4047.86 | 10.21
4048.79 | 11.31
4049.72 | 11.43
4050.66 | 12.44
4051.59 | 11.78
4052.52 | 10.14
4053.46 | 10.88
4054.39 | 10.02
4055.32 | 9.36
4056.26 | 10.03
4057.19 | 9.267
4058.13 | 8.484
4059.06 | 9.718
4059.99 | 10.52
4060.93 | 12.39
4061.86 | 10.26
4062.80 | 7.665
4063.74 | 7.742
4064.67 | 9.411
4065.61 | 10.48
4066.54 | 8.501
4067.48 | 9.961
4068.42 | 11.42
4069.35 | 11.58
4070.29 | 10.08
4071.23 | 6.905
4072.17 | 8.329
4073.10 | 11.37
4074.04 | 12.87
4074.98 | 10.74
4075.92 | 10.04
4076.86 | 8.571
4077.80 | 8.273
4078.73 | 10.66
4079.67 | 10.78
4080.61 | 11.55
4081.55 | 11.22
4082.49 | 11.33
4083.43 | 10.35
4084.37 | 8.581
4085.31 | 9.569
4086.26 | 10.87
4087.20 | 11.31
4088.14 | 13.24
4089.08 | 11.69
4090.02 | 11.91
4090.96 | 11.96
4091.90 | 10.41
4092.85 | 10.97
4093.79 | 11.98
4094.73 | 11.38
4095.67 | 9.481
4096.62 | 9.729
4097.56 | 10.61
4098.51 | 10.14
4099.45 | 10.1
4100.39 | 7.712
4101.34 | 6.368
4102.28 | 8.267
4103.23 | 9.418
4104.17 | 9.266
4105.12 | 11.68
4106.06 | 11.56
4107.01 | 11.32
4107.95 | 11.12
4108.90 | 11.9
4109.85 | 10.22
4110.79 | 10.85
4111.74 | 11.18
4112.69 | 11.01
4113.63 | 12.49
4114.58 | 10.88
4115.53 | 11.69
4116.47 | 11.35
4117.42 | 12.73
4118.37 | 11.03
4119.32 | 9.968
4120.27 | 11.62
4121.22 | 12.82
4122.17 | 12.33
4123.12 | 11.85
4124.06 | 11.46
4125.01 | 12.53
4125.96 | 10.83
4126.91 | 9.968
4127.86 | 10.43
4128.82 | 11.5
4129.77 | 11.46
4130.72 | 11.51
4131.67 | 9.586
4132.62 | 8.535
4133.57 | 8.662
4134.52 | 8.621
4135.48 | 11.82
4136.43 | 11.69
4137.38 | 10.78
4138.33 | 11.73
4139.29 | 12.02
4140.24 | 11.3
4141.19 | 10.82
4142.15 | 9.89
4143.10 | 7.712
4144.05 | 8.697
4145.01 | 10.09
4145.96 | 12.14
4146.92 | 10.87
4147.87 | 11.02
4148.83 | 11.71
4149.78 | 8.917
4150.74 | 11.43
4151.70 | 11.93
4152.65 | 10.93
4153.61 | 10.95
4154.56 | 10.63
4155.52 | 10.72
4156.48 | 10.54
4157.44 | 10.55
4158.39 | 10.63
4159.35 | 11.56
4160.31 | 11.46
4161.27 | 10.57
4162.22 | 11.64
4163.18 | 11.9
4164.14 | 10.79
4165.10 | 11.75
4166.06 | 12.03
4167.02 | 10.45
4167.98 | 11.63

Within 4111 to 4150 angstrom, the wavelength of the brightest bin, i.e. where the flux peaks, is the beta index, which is 4121.22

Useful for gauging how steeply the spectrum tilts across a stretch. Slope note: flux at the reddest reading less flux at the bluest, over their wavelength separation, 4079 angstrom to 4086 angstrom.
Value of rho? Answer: -0.21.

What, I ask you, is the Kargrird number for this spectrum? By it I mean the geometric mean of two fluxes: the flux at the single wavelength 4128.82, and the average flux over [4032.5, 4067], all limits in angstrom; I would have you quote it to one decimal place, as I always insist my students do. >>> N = 10.7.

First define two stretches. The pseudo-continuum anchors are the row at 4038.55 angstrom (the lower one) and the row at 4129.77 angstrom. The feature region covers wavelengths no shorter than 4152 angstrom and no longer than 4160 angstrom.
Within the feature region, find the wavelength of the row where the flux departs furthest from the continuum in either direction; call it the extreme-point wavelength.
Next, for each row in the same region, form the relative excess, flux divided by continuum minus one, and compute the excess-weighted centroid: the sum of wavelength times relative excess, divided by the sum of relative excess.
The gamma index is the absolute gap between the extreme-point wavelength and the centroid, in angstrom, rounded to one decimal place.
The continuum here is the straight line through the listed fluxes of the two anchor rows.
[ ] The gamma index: 0.7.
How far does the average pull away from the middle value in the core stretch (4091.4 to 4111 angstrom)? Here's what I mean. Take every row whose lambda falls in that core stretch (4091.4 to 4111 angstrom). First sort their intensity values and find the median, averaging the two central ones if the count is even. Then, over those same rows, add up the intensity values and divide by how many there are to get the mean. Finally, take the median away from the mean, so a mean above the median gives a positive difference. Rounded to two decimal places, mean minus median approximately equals -0.20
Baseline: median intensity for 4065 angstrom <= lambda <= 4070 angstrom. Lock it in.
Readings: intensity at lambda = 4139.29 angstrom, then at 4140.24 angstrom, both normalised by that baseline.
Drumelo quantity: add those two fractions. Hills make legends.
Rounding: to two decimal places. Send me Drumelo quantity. 2.23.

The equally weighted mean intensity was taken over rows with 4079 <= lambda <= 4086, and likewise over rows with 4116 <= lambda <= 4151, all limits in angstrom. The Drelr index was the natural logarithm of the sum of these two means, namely 3.06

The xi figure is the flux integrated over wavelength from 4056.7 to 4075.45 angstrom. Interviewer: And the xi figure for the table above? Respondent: 185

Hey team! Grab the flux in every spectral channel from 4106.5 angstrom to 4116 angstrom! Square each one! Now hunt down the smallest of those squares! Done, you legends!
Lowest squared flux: 104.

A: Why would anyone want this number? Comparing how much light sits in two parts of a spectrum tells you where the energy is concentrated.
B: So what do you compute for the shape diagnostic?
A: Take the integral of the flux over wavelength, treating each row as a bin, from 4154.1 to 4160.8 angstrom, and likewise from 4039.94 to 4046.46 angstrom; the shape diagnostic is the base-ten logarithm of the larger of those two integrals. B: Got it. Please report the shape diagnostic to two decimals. 1.86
